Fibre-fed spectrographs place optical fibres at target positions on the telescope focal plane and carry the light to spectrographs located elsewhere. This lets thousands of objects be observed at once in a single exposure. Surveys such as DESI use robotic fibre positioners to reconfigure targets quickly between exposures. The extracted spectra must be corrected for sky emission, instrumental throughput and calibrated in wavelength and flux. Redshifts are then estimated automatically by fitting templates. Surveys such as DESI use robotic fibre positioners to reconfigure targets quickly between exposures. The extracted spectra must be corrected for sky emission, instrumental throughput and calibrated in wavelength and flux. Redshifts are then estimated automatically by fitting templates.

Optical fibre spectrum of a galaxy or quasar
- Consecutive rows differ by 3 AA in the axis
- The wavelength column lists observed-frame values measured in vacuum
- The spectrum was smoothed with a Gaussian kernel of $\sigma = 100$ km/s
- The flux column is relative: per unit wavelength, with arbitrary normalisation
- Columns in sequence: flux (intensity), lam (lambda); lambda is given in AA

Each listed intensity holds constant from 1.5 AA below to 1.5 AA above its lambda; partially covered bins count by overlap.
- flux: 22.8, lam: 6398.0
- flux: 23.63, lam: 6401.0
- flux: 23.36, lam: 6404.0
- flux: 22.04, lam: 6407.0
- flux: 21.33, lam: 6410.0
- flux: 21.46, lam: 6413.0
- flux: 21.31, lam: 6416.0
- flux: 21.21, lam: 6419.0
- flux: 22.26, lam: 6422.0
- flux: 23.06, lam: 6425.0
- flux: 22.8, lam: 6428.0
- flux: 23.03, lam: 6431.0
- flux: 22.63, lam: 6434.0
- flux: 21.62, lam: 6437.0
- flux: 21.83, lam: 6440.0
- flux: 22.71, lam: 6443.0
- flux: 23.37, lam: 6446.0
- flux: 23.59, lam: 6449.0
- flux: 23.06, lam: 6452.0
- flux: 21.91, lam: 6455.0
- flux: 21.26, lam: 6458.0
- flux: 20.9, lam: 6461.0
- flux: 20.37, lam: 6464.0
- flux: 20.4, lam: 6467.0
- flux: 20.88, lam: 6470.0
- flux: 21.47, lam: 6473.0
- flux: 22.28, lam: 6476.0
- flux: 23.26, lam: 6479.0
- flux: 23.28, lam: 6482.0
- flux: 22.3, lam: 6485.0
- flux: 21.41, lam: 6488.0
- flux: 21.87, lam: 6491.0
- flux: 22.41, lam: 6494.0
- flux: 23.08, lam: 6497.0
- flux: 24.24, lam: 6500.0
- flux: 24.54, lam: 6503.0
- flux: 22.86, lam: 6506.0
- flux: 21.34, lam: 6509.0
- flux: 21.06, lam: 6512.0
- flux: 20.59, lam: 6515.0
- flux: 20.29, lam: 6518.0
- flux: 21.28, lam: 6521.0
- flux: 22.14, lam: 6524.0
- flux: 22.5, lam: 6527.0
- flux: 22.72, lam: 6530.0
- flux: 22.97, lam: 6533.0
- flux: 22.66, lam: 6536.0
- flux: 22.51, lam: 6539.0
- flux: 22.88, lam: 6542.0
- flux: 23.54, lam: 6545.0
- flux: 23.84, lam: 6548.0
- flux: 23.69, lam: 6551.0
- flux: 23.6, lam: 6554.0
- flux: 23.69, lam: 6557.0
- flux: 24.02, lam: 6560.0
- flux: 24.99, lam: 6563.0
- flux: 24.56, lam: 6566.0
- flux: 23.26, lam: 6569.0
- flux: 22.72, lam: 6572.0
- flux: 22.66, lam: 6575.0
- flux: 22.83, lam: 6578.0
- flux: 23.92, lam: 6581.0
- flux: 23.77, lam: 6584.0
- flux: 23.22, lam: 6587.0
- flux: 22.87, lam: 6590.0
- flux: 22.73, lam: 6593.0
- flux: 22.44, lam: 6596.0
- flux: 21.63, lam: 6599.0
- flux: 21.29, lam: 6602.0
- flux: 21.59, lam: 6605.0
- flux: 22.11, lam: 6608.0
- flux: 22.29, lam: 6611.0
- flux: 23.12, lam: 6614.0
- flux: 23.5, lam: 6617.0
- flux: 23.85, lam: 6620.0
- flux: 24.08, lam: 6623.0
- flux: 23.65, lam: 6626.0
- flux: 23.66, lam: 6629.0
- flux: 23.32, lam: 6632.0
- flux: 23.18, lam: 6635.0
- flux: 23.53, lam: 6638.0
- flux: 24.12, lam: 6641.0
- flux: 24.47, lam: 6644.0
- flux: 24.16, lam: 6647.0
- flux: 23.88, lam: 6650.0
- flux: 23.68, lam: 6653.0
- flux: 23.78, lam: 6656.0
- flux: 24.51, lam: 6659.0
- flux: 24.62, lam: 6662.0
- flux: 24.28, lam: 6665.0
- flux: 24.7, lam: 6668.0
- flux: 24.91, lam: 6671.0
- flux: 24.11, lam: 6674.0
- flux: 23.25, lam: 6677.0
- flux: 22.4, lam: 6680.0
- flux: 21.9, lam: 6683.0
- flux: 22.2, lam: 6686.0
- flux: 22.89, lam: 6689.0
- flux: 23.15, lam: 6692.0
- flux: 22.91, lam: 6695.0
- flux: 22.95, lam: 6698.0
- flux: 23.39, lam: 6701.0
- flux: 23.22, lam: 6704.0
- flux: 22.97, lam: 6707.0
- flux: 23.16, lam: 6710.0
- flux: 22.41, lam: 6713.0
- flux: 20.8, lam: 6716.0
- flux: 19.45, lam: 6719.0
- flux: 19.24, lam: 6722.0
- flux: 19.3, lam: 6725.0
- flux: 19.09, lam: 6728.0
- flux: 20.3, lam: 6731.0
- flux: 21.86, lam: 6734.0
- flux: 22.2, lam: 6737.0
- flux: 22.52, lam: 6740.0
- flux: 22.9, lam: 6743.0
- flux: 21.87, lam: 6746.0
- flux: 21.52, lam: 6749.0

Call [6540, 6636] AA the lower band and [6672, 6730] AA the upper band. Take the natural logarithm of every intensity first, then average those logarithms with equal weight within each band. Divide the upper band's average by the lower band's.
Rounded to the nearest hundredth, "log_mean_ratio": 0.98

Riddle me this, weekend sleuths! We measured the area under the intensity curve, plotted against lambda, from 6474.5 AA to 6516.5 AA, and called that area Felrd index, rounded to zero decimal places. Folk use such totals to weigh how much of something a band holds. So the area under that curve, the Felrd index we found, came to 944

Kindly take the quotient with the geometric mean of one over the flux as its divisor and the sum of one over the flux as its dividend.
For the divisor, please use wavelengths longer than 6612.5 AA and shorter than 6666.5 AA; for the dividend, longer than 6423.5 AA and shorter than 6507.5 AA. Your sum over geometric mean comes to 30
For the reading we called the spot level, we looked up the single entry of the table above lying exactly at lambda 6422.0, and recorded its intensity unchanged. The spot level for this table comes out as 22.26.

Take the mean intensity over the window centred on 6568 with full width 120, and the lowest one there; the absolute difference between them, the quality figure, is 2.5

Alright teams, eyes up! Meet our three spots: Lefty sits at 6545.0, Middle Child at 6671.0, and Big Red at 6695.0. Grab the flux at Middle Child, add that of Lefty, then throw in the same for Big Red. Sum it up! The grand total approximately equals 71.4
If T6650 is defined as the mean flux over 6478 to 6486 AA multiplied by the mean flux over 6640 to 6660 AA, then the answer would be 553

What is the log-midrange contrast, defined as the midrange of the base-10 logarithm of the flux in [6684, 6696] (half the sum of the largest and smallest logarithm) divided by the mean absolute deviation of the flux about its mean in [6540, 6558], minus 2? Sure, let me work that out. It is 4.2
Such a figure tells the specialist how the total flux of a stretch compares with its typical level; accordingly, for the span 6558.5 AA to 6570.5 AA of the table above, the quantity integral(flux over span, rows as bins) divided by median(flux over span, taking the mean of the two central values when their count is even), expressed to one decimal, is 12.0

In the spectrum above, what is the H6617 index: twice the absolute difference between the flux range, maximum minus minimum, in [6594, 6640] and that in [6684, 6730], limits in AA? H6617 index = 3.0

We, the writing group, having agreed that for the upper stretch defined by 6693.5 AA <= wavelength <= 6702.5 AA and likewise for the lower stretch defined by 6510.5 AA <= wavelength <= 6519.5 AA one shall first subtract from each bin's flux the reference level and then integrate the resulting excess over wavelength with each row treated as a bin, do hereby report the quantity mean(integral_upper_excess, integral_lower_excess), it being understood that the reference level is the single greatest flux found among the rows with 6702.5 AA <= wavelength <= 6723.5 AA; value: -12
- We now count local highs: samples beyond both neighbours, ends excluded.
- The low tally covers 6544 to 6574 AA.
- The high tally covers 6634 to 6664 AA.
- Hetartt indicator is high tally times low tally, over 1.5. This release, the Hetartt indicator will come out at 1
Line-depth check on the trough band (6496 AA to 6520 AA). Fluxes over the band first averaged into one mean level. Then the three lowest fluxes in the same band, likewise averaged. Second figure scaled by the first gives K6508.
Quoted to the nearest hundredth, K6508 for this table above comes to 0.93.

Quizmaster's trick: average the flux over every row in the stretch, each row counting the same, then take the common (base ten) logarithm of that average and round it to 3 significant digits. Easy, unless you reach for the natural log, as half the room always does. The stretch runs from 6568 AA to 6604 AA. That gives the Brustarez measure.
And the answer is 1.36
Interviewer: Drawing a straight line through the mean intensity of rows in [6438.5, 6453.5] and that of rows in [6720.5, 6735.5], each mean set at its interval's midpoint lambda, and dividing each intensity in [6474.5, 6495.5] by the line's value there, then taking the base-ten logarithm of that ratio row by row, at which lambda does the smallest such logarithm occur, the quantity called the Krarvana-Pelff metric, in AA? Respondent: 6488.0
